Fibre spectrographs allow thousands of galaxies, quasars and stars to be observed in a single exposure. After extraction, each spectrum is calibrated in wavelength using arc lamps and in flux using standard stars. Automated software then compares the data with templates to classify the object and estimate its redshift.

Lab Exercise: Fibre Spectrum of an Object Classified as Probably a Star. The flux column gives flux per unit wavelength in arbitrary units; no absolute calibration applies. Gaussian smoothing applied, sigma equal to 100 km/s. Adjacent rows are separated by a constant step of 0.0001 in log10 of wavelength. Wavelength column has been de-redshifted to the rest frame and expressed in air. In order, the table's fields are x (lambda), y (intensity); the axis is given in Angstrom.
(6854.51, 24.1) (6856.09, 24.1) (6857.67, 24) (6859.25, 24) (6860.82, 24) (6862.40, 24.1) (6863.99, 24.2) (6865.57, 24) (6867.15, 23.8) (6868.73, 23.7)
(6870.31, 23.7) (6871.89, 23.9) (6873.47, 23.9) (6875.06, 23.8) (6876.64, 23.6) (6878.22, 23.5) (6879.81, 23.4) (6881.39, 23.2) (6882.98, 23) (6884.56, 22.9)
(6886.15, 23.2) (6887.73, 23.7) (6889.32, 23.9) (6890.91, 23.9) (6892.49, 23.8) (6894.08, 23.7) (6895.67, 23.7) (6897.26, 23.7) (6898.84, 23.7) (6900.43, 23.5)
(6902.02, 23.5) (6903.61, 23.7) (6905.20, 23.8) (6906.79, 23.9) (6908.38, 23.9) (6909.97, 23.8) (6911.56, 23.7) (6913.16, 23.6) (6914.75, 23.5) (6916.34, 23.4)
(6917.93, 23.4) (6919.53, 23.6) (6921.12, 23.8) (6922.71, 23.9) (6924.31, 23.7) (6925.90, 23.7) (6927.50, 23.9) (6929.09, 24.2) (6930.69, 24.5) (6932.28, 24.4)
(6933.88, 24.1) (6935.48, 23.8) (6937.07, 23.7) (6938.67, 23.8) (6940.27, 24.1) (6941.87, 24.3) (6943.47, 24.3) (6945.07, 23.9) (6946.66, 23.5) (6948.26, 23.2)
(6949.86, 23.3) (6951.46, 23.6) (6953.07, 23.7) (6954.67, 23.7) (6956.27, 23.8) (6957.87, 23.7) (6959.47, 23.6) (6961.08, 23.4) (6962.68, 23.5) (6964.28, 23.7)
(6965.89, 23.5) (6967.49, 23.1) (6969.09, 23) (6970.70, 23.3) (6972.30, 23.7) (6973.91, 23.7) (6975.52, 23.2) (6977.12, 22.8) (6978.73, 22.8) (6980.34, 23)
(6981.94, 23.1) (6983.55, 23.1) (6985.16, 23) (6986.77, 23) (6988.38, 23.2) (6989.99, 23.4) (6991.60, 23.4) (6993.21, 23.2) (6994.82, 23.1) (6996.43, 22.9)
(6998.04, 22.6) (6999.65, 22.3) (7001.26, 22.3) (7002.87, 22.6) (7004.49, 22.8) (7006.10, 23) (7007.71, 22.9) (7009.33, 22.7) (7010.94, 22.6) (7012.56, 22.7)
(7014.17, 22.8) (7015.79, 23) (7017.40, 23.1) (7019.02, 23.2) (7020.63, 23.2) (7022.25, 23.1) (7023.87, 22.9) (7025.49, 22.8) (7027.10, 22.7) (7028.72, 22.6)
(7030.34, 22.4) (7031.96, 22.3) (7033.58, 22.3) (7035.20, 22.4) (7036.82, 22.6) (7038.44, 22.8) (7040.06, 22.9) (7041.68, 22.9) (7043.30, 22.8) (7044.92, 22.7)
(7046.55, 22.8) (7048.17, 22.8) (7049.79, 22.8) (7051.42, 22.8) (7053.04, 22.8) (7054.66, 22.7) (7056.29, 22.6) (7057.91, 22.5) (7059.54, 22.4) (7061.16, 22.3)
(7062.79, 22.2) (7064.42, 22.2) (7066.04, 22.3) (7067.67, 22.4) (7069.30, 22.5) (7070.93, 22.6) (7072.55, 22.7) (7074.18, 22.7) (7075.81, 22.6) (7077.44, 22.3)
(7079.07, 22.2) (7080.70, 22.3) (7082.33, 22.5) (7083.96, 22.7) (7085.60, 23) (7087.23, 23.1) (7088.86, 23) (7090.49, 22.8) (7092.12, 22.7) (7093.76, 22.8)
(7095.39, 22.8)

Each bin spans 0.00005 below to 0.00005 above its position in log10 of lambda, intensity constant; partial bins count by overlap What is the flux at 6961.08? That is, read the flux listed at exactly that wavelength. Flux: 23.4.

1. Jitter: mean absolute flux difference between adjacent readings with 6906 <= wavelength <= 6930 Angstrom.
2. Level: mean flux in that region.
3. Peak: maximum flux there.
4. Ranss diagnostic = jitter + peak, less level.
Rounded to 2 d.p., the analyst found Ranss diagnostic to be 0.59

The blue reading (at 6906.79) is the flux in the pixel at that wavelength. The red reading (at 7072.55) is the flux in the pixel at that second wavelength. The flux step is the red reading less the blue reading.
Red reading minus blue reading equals -1.2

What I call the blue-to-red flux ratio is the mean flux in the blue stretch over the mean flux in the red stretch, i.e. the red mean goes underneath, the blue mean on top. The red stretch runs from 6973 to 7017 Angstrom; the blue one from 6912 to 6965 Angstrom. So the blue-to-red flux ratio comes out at 1.04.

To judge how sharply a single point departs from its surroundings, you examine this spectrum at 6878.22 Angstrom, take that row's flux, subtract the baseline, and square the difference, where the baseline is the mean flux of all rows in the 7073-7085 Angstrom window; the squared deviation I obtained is 1.06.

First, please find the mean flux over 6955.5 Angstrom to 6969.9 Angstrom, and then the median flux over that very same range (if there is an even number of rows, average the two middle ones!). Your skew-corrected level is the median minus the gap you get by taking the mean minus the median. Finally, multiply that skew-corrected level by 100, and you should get 2352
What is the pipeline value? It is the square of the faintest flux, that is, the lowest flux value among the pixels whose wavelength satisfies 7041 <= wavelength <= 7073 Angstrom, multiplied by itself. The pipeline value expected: 493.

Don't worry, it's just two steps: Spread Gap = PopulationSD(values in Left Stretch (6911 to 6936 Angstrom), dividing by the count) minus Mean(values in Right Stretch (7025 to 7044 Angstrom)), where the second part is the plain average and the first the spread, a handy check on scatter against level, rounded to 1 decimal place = -22.3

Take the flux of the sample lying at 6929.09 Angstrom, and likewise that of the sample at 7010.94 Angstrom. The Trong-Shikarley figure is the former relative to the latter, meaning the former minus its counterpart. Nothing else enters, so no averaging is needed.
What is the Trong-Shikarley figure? 1.6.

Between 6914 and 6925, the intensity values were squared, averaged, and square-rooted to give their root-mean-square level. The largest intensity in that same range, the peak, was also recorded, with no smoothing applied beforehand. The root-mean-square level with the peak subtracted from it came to -0.29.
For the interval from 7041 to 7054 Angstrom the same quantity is -0.10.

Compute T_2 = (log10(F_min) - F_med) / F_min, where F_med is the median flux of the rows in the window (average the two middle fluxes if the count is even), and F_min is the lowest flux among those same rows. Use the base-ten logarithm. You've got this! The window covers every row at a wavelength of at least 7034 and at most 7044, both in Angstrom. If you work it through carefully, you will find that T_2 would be -0.958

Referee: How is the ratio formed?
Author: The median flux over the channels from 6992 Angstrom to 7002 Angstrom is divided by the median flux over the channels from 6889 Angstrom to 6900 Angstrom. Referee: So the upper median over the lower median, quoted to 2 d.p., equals 0.96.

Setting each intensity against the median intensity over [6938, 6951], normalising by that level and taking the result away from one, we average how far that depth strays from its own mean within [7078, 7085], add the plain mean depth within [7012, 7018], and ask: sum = 0.047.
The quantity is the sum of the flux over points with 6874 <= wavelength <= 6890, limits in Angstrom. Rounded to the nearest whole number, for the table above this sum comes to 234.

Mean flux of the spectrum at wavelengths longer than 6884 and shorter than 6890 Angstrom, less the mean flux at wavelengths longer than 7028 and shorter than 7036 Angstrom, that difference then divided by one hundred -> 0.010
